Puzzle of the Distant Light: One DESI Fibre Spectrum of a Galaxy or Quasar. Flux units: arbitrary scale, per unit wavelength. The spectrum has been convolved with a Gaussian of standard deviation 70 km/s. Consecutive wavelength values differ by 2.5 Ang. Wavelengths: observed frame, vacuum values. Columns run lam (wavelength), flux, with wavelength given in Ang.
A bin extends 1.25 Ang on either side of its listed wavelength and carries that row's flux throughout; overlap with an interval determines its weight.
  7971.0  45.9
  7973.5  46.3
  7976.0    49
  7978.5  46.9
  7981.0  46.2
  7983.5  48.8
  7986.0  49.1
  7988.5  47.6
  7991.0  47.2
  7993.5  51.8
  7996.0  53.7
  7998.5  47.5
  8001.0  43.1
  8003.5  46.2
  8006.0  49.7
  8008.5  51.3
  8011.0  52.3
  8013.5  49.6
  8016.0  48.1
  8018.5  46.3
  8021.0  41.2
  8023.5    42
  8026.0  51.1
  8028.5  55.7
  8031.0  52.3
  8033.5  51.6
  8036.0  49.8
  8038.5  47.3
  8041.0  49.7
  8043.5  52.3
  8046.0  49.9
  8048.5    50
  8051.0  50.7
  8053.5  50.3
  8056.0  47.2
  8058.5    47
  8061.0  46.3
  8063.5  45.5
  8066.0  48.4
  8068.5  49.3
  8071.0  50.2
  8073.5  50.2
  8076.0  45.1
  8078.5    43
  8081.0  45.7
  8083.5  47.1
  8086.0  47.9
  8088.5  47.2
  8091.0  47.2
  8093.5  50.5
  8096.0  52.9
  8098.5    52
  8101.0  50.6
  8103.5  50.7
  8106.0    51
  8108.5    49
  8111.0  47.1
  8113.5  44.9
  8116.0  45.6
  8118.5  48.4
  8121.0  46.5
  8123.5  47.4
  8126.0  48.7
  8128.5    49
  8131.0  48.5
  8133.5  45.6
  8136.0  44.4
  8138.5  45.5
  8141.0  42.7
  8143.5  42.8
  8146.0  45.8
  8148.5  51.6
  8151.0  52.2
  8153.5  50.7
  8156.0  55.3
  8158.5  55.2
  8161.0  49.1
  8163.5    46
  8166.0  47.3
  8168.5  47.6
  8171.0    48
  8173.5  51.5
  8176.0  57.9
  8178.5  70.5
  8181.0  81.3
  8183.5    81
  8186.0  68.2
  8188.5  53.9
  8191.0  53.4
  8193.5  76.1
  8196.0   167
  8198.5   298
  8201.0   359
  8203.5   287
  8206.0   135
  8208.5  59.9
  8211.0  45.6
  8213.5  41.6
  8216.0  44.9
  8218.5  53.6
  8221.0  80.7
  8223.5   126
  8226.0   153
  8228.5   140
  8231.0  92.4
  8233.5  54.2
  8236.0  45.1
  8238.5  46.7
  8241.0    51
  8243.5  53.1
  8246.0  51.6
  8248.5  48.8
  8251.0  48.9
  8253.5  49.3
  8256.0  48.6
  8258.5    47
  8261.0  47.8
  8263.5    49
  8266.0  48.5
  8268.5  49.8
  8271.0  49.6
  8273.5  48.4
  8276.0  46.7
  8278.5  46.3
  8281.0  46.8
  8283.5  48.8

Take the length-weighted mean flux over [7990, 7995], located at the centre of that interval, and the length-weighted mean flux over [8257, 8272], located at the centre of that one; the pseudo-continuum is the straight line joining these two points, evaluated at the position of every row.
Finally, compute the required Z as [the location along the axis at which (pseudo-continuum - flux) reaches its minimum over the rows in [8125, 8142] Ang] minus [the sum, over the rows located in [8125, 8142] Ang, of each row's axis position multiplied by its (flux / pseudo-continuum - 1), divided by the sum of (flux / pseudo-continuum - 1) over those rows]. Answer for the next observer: -8.6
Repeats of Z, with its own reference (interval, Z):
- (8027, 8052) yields -5.8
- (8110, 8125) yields 2.0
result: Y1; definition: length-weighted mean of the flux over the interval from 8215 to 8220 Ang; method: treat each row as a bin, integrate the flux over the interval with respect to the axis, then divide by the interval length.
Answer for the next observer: 51.0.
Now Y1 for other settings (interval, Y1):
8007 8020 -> 49.4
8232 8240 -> 50.1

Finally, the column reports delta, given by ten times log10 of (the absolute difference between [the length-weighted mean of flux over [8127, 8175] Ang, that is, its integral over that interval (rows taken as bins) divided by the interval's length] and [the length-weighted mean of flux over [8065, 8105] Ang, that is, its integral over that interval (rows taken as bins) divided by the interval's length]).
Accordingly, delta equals -6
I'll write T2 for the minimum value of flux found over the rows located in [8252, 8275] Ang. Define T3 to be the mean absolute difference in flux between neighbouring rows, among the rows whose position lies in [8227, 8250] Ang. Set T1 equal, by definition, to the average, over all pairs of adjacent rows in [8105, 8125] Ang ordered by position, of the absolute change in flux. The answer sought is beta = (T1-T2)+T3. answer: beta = -32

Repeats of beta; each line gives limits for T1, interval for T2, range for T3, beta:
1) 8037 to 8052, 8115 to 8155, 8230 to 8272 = -37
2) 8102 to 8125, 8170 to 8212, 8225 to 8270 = -37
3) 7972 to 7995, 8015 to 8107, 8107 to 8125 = -38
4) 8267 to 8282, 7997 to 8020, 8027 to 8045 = -40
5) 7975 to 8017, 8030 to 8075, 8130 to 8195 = -38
